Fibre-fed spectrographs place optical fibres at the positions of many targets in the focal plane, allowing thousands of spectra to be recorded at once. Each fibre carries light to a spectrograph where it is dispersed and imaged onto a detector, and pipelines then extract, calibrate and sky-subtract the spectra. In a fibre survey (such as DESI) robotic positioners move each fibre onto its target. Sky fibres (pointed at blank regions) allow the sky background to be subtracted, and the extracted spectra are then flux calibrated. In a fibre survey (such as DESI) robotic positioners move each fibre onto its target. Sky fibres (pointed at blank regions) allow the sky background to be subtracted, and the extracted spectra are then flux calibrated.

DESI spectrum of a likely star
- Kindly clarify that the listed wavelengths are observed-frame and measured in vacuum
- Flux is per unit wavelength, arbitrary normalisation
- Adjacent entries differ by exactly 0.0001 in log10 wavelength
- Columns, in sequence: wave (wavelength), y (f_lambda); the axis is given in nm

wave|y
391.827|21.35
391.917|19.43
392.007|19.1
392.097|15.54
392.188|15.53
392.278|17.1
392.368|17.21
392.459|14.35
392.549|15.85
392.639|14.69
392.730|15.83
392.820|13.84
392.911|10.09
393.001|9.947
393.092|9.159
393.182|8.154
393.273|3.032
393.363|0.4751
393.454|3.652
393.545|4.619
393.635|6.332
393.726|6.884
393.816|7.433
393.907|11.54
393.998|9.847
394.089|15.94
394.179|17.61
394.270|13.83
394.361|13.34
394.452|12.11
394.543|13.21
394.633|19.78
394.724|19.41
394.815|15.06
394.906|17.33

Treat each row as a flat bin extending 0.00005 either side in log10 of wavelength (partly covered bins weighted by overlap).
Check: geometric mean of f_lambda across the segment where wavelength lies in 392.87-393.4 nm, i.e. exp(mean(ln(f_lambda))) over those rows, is 4.7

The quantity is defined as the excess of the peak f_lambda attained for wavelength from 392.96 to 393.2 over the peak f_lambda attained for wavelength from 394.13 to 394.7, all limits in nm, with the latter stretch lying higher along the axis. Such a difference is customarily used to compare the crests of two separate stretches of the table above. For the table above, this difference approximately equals -10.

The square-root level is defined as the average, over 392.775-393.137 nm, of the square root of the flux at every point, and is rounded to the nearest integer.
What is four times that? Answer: 13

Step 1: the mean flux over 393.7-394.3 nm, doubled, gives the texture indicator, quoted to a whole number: 24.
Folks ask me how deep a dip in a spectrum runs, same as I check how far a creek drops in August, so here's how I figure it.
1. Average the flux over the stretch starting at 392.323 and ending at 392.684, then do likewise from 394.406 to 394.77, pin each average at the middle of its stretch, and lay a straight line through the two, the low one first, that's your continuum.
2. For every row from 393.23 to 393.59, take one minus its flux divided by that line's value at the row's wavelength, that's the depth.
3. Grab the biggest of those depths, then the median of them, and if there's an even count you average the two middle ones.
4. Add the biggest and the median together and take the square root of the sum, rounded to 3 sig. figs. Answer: 1.33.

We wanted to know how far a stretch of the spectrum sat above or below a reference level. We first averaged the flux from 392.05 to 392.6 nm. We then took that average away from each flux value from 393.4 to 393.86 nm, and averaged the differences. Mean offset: -10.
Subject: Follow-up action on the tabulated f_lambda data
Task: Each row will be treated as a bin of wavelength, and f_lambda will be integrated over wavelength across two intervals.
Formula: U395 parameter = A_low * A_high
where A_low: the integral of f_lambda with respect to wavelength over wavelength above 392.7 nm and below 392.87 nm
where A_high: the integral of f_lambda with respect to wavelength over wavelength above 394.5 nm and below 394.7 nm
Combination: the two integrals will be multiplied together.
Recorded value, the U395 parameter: 8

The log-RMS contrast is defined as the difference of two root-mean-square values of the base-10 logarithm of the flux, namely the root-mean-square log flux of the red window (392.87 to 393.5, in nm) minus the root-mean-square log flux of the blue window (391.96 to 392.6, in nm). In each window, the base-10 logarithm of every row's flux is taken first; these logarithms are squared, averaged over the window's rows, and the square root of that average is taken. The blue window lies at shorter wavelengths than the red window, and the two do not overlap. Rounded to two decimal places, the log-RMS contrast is -0.42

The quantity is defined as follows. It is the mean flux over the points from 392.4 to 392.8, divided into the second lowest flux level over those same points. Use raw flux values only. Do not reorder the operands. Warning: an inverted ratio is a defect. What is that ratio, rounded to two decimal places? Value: 0.97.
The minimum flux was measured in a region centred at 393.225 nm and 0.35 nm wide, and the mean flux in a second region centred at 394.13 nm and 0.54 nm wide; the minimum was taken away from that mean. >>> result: 13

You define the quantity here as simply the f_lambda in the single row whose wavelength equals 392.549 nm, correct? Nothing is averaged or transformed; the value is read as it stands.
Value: 15.85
